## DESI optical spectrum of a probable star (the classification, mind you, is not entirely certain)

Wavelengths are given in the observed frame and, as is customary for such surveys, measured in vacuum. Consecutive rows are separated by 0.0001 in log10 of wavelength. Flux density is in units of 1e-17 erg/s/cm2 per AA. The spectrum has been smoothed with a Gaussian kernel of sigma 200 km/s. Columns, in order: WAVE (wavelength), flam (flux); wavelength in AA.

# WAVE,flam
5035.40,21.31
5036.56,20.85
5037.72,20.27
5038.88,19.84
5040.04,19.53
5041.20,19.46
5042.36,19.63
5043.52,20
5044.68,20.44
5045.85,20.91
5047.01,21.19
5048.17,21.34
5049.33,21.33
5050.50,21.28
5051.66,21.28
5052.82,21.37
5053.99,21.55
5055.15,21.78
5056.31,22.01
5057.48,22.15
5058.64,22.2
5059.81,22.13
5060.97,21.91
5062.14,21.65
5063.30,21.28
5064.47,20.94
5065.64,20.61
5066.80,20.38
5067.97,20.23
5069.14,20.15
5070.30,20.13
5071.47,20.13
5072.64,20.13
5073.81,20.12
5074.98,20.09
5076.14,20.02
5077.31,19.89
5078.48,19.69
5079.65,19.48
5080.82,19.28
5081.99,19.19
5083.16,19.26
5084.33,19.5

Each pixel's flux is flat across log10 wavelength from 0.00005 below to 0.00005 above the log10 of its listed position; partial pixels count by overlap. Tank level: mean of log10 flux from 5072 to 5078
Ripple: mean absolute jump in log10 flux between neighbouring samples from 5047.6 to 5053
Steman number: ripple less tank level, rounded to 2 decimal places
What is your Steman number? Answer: -1.30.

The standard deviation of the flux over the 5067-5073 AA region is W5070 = 0.04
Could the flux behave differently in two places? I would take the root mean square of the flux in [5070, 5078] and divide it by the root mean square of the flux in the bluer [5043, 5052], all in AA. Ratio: 0.96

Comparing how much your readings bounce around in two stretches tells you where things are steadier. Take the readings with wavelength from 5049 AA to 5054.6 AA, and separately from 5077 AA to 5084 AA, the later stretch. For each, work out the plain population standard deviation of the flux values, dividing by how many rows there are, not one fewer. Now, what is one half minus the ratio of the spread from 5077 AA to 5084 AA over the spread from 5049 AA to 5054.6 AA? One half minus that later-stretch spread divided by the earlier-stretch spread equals -2.0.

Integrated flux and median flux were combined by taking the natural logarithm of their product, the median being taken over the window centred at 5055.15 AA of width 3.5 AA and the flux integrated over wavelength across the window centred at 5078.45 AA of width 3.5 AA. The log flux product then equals 7.3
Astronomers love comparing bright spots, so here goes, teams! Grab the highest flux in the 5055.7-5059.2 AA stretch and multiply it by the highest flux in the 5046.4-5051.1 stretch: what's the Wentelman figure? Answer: 474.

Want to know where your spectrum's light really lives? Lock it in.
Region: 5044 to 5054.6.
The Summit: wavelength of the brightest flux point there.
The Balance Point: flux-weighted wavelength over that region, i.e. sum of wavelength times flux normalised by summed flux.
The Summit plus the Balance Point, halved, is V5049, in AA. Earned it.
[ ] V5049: 5051.7 AA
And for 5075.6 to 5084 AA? 5077.9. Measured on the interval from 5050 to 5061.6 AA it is 5057.2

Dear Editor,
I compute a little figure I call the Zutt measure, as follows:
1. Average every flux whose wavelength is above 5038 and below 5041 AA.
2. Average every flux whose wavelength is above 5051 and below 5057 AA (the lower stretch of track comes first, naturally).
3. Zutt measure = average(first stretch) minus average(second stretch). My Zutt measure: -1.9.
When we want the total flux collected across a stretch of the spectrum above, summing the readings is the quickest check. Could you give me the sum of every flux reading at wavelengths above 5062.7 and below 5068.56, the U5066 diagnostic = 103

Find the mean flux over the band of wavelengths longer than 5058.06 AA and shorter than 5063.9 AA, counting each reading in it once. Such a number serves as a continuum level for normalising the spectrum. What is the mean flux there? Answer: 21.8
